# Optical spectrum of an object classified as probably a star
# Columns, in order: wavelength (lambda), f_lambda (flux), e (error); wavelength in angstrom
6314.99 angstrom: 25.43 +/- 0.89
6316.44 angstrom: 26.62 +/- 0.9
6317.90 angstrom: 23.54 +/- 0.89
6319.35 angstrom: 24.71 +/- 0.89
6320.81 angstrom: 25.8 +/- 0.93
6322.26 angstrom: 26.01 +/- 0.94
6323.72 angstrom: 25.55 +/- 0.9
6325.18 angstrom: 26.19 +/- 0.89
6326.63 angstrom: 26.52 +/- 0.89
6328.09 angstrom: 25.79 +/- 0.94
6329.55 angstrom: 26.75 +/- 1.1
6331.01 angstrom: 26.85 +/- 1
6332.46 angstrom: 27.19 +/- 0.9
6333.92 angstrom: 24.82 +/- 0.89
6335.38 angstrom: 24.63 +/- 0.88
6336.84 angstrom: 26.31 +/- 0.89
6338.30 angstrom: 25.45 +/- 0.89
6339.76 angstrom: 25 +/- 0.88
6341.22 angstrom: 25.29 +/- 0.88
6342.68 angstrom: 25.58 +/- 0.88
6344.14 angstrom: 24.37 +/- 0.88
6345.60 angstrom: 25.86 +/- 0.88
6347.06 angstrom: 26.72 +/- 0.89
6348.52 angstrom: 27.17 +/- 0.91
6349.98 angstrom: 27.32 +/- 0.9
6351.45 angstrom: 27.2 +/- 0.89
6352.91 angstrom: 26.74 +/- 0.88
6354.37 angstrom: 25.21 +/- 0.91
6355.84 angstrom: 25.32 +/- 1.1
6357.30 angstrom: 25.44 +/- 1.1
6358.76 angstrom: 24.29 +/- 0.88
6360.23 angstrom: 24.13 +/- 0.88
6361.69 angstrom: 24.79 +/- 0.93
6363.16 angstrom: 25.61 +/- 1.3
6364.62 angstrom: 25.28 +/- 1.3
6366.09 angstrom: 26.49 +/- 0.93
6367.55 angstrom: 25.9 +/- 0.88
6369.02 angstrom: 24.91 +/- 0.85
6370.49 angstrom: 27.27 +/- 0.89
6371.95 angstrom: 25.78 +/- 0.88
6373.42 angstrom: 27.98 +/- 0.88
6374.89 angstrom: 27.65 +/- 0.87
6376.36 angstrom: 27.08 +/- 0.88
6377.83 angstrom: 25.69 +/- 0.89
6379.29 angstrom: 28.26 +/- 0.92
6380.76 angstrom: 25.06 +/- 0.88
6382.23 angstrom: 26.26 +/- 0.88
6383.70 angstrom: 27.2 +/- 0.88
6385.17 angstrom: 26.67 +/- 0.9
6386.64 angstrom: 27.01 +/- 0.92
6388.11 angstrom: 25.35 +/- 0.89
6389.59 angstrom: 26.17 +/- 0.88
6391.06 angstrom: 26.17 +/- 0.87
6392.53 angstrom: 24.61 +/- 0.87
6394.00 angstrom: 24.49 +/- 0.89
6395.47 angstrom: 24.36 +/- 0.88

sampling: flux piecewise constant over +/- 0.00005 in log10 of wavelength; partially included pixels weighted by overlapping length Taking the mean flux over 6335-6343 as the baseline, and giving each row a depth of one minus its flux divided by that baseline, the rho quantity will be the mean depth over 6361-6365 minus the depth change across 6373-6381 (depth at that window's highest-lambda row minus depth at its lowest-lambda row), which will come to -0.11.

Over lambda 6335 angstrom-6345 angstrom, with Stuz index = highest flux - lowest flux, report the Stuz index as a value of 1.9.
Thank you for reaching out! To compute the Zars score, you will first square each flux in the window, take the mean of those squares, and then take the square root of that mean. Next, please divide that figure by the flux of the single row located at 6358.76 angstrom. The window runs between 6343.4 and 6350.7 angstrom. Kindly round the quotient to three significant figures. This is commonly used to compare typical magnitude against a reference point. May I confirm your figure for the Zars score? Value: 1.08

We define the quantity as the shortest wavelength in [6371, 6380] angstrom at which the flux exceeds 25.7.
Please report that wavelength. 6371.95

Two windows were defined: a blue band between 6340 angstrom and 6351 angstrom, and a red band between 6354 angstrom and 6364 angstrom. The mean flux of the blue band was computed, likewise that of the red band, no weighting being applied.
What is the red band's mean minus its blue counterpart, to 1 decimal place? -1.1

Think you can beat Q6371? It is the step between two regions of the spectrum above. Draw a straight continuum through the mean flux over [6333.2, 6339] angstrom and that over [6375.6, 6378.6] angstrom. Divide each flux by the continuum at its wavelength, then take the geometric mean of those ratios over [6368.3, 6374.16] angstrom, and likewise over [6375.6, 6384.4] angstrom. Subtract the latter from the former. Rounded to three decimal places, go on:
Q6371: 0.005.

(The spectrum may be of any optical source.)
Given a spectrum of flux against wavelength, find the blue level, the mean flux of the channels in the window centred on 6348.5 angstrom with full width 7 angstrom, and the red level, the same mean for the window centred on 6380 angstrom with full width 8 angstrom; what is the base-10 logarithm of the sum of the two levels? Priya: 1.73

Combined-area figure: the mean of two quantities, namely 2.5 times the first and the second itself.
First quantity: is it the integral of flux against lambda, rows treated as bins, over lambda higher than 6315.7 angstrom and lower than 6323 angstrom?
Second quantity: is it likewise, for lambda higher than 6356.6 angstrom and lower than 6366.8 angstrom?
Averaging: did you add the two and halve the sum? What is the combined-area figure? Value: 359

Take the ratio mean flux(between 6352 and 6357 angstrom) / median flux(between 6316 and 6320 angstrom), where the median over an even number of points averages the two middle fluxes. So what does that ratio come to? 1.04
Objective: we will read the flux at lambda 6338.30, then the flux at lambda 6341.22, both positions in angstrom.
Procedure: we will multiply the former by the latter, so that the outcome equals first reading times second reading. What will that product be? 644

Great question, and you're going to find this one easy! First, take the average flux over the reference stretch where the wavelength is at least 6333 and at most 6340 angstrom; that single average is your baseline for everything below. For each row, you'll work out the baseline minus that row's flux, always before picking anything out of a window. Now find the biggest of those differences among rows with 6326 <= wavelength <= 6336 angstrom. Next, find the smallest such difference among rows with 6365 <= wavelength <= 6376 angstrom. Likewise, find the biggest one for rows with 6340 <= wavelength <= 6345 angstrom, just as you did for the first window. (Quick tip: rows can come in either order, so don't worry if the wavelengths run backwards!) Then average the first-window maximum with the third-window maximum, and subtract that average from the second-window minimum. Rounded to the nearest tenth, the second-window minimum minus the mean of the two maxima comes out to -3.5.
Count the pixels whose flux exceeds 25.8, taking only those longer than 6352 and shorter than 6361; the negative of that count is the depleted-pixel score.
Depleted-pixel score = -1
